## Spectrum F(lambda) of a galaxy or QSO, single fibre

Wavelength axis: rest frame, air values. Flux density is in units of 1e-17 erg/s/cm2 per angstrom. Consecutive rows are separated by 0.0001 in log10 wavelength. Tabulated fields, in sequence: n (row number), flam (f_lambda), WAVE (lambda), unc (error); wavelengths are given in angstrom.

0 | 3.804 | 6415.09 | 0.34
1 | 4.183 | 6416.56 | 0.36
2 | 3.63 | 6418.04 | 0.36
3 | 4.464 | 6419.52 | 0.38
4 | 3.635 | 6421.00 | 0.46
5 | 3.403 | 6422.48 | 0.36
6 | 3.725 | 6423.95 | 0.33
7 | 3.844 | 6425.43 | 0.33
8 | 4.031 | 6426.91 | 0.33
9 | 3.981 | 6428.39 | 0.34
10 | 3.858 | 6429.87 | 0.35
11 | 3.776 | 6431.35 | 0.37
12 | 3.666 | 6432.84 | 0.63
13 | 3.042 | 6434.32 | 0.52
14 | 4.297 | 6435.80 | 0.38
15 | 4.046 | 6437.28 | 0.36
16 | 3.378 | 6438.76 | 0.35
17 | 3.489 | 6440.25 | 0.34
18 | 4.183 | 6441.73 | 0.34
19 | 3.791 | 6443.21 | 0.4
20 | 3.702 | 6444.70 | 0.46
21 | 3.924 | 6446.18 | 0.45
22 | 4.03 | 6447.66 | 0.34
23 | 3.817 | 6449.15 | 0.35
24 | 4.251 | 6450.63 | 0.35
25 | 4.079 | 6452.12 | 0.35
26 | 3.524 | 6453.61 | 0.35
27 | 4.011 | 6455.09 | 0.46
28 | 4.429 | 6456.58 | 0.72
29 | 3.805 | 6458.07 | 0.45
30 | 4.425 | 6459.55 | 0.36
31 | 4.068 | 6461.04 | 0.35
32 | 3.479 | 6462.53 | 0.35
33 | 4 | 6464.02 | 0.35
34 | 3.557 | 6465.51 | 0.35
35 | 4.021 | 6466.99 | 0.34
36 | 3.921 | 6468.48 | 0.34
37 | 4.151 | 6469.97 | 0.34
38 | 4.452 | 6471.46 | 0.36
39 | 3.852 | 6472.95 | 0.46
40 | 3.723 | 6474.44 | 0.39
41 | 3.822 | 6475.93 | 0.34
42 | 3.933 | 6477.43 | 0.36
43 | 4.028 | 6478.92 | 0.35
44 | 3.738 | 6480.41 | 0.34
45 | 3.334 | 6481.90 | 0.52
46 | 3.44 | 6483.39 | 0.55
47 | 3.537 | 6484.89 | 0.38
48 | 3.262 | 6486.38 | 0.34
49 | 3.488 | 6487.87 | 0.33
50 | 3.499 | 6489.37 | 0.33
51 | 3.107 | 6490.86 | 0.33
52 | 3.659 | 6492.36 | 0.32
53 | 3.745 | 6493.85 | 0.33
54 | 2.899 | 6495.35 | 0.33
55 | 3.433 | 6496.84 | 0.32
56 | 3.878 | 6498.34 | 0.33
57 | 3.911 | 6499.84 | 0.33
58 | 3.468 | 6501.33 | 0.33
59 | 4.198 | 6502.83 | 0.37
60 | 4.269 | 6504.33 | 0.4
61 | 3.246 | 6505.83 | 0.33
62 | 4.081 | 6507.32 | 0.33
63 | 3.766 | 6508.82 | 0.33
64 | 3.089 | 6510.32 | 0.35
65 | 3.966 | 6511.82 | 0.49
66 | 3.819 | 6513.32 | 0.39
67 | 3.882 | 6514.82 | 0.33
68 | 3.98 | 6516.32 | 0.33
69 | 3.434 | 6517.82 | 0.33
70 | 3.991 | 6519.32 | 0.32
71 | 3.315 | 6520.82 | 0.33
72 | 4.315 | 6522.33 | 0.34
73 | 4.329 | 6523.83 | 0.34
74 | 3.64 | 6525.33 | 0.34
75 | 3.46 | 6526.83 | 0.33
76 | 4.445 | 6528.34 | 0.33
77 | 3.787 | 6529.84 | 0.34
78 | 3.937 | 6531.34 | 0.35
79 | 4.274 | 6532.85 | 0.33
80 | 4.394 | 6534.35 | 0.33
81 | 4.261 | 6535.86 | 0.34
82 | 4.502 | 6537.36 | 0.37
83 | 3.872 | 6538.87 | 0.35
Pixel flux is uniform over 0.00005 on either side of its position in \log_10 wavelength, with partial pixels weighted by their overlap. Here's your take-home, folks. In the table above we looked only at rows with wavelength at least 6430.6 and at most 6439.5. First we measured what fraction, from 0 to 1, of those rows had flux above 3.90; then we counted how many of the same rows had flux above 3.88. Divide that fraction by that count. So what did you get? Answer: 0.17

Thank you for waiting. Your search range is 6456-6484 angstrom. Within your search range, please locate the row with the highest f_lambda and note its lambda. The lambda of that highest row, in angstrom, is 6471.46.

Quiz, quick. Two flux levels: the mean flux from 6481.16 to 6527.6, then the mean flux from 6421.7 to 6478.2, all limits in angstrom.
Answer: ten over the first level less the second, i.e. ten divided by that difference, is -45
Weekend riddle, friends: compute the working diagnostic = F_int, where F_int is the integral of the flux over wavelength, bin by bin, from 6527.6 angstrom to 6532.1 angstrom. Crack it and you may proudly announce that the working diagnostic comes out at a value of 18.3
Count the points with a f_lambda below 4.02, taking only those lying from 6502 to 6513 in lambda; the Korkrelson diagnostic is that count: 4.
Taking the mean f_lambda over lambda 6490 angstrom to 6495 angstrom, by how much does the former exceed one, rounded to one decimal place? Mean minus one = 2.5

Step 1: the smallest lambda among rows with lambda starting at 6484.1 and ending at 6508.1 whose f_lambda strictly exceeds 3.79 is 6498.34 angstrom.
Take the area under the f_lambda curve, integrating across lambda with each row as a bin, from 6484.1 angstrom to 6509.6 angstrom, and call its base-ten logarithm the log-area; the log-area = 1.96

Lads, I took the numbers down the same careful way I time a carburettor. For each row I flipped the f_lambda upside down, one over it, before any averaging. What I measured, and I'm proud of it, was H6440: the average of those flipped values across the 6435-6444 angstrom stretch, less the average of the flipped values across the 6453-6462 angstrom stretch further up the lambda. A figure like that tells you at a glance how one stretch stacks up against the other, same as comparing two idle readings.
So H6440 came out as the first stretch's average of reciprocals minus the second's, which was 0.012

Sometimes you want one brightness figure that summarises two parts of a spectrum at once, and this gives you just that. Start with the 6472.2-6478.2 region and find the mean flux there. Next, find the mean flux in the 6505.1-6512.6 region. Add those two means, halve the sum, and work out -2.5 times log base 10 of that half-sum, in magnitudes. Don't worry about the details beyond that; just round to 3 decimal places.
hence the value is -1.430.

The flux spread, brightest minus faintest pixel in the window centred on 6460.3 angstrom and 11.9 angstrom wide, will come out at 0.95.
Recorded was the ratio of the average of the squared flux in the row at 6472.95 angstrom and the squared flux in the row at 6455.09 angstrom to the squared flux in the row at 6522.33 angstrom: 0.8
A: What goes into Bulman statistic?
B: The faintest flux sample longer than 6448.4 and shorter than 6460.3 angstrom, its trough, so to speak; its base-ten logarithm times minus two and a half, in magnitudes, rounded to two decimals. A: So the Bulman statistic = -1.37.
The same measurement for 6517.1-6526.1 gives -1.30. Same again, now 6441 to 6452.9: -1.42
